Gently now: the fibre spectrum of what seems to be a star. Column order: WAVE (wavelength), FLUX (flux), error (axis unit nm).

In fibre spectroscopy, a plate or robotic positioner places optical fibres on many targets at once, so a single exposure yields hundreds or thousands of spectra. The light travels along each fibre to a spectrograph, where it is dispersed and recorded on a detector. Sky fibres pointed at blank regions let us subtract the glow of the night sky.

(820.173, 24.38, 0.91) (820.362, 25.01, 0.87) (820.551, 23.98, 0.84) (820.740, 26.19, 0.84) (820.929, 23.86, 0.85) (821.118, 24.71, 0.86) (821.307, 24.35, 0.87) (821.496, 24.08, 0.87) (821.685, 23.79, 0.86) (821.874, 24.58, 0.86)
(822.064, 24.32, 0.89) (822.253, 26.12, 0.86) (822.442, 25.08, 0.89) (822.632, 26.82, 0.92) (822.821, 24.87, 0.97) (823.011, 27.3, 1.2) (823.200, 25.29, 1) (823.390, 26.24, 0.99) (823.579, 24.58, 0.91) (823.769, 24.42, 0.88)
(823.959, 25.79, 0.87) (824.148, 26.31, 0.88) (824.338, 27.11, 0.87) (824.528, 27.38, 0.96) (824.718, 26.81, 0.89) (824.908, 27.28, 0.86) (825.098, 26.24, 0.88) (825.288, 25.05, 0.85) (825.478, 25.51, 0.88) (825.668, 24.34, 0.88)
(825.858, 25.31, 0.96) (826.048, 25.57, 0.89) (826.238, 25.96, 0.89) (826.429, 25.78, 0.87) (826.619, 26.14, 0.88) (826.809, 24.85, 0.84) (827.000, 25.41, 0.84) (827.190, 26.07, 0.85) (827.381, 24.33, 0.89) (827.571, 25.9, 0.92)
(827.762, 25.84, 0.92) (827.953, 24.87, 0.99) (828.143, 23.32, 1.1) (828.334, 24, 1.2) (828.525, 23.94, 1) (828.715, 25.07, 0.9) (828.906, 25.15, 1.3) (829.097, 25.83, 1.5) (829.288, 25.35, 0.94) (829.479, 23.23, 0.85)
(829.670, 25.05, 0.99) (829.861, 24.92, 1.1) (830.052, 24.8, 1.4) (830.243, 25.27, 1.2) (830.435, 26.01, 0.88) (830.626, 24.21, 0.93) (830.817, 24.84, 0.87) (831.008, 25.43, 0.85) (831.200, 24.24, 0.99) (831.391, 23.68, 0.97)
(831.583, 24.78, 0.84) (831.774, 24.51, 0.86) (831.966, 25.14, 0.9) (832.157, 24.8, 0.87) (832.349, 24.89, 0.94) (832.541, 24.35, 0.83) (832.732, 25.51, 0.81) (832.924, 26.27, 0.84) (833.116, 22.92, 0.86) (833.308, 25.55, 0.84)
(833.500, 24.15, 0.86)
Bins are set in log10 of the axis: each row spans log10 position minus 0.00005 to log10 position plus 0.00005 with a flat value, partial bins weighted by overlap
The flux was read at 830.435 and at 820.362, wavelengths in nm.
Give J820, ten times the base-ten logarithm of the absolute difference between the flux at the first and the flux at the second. 0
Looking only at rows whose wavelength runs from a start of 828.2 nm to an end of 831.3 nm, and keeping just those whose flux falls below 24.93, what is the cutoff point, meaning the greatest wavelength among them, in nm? 831.200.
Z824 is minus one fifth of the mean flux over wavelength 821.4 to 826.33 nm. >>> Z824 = -5.12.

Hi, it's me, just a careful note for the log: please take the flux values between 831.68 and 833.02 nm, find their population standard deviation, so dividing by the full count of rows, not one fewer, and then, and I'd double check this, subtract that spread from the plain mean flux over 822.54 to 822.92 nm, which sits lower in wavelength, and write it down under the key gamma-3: 25.24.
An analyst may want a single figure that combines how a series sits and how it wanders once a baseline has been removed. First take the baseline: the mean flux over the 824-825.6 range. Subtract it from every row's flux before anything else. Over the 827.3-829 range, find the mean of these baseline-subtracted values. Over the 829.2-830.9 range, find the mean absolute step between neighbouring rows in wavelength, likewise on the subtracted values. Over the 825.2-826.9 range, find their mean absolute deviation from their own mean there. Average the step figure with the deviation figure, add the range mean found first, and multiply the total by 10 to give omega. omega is -10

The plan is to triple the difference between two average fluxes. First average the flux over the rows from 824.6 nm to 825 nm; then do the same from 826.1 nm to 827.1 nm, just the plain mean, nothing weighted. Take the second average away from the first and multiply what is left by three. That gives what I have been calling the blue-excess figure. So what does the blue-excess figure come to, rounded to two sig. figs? 4.3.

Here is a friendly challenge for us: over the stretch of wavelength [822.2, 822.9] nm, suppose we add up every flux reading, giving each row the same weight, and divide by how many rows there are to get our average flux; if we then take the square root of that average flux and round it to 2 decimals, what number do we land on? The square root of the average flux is 5.07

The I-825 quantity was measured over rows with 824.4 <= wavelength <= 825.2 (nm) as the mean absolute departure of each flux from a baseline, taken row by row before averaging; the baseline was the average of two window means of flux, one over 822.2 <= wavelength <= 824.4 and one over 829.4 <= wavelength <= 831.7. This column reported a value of 1.66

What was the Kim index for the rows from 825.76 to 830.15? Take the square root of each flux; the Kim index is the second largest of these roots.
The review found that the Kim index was 5.11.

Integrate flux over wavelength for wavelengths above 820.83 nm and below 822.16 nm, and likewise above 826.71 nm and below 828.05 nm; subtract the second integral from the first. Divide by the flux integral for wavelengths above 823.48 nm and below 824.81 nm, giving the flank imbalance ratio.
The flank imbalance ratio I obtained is -0.048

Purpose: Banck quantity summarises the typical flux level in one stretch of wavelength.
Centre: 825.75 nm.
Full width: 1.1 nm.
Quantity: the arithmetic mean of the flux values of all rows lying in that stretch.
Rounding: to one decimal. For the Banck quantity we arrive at 25.3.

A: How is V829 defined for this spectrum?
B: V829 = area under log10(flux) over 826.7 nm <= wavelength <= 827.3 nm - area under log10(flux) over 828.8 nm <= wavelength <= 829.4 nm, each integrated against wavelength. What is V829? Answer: 0.00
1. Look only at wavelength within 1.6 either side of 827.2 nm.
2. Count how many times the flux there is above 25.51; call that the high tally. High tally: 7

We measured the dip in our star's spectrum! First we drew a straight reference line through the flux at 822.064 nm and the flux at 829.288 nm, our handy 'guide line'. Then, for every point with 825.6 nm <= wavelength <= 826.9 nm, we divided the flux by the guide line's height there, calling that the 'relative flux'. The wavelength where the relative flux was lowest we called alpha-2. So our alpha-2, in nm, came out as 825.668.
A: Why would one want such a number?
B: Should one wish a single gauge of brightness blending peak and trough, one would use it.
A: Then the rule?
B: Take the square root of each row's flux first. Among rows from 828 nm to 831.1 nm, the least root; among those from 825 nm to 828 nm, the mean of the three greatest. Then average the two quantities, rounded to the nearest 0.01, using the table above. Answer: 4.97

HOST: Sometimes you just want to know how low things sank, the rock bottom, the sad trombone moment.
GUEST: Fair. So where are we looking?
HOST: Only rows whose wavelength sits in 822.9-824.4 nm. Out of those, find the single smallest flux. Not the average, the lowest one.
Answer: 24.42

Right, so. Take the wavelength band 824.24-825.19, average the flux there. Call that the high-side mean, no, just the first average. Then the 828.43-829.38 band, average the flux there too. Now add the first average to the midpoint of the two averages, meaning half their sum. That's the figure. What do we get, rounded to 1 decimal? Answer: 53.0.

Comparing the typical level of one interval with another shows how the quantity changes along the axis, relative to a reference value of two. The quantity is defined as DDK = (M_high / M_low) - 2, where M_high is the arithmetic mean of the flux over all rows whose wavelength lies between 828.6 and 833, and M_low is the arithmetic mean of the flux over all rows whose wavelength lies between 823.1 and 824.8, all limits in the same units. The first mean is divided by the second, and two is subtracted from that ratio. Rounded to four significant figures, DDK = -1.041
